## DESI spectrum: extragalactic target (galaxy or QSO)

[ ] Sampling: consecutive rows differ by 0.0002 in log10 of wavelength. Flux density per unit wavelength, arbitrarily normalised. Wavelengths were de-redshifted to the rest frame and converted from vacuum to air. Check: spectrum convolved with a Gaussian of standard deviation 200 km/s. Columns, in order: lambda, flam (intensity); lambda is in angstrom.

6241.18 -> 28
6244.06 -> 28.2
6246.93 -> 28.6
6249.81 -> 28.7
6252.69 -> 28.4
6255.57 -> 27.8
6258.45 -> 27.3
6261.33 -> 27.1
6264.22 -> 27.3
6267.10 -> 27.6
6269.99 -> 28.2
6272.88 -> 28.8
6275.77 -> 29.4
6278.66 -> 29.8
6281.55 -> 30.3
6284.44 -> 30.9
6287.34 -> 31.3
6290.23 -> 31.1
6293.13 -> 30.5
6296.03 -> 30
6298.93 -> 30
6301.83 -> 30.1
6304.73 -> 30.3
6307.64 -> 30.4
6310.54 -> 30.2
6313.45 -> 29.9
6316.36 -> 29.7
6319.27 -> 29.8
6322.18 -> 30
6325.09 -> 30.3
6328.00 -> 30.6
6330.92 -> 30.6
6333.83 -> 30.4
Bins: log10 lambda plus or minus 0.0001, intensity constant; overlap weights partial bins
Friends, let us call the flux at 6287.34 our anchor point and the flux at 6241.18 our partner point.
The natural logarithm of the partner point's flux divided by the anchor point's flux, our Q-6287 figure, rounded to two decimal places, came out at -0.11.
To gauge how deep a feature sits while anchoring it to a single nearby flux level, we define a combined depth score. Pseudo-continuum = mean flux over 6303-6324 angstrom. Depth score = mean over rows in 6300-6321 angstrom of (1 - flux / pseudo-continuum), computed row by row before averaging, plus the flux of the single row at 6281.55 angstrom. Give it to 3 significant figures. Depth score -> 30.3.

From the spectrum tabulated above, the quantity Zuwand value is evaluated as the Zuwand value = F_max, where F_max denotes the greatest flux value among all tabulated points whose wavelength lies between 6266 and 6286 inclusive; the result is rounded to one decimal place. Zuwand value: 30.9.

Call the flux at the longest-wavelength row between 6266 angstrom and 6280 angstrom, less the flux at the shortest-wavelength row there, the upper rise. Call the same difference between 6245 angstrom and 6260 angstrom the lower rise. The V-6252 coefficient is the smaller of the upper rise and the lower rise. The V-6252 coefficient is -1.3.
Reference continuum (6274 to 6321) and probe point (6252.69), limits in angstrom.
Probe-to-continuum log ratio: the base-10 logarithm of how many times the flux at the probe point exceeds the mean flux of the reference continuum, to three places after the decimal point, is -0.027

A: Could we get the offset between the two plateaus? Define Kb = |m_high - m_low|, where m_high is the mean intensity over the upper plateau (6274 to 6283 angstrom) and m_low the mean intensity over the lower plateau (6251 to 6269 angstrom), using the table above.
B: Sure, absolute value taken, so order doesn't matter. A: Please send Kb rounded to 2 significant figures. 2.2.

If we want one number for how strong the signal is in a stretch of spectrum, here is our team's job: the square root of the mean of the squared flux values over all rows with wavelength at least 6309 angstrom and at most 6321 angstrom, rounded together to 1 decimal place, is 29.9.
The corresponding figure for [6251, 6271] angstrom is 27.7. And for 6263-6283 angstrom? 28.8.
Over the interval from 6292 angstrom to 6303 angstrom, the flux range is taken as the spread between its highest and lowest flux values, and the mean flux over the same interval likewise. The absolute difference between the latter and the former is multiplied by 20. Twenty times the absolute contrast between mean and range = 593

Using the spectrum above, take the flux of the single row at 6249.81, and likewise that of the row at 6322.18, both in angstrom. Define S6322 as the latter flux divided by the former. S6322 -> 1.05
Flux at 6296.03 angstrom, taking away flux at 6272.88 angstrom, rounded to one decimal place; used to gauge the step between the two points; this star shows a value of 1.2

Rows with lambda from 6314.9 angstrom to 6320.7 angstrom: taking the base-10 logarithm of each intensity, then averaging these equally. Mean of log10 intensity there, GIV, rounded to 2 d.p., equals 1.47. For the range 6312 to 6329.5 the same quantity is 1.48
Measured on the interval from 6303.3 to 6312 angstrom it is 1.48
